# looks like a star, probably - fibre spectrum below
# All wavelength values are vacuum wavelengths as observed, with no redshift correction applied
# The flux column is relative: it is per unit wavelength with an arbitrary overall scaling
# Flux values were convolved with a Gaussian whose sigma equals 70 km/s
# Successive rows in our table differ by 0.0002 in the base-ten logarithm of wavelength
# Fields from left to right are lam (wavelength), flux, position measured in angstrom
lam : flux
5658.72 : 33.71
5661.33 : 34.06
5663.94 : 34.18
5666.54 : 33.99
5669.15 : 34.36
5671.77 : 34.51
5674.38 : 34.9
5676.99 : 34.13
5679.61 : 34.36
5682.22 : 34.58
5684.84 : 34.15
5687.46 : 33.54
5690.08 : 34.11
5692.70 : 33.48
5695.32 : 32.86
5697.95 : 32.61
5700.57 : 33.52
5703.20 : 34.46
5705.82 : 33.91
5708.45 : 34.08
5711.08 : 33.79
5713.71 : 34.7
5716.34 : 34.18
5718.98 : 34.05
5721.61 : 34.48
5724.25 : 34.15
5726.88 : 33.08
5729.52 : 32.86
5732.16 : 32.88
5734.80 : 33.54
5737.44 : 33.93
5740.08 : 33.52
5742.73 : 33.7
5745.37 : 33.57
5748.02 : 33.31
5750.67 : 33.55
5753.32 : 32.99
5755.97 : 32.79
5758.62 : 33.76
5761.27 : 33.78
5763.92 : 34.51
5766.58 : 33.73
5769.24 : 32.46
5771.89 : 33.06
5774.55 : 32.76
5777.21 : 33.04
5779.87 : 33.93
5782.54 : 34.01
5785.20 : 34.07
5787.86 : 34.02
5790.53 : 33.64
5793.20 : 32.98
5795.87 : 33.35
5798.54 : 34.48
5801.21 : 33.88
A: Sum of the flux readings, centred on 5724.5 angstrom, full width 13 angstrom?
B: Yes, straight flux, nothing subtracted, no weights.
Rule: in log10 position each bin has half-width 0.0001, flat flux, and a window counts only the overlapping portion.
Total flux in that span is 169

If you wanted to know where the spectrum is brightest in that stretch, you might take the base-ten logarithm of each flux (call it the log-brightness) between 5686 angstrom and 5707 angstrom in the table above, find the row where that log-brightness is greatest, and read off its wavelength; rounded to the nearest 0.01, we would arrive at 5703.20 angstrom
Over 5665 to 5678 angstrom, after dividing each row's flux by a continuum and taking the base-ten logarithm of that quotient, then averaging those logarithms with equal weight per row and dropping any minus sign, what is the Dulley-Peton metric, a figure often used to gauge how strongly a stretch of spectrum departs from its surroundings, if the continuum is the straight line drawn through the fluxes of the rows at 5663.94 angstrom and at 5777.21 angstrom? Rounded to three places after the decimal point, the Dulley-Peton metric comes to 0.003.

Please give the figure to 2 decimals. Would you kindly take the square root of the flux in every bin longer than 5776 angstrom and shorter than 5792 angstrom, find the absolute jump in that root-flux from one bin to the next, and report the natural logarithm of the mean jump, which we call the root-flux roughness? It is -3.68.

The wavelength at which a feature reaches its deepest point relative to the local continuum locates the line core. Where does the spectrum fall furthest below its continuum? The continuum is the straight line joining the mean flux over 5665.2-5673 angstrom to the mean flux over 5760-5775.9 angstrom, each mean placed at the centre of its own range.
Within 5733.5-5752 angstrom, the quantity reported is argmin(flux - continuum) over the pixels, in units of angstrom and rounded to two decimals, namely 5748.02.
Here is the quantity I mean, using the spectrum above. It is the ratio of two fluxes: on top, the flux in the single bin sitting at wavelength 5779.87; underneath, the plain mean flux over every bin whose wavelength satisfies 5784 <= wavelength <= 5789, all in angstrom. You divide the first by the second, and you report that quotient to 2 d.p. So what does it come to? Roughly 1.00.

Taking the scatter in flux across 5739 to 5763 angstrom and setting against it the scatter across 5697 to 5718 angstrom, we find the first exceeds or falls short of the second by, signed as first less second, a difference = -0.3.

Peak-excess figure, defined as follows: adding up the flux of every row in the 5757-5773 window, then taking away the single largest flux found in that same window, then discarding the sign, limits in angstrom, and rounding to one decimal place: 166.8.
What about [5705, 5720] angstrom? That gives 170.0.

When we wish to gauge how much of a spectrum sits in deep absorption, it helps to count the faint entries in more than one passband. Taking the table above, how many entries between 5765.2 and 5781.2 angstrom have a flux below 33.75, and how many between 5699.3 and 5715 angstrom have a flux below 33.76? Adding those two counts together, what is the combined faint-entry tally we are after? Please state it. 6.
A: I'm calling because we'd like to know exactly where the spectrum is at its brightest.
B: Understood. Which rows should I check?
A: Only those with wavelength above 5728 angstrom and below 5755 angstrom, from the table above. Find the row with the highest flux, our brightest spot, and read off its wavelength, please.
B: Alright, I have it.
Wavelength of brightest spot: 5737.44 angstrom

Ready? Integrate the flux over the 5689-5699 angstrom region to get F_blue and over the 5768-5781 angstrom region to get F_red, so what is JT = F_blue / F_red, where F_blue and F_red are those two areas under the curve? 0.8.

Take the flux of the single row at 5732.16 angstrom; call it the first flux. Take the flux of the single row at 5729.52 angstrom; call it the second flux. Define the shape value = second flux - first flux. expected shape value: 0.0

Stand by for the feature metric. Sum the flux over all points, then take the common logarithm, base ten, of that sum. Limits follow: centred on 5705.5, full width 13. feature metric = 2.23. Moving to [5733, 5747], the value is 2.23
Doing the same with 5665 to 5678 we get 2.24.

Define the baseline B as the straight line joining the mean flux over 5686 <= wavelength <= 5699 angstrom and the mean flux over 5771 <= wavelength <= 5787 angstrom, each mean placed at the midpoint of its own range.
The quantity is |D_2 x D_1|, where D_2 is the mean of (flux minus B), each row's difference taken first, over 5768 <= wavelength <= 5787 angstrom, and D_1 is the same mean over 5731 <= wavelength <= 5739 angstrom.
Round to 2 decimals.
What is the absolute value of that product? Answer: 0.01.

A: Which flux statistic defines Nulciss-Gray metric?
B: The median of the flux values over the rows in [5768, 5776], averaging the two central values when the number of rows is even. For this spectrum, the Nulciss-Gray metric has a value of 32.8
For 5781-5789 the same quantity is 34.0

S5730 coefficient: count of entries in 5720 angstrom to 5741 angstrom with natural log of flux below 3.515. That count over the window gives 5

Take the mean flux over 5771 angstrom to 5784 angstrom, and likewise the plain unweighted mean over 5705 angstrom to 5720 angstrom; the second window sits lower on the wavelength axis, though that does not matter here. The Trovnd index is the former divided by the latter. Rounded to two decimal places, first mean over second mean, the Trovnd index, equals 0.98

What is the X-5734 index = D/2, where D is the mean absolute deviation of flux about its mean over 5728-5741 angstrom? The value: 0.19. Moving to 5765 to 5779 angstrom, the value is 0.16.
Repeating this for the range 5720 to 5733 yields 0.33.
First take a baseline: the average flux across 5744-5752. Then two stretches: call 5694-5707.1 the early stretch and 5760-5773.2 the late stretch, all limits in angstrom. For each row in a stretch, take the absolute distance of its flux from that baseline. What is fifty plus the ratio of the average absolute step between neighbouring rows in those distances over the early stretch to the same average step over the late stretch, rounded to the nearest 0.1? 50.9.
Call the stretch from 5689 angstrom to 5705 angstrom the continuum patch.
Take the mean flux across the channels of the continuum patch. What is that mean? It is 33.5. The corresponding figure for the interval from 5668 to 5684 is 34.5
